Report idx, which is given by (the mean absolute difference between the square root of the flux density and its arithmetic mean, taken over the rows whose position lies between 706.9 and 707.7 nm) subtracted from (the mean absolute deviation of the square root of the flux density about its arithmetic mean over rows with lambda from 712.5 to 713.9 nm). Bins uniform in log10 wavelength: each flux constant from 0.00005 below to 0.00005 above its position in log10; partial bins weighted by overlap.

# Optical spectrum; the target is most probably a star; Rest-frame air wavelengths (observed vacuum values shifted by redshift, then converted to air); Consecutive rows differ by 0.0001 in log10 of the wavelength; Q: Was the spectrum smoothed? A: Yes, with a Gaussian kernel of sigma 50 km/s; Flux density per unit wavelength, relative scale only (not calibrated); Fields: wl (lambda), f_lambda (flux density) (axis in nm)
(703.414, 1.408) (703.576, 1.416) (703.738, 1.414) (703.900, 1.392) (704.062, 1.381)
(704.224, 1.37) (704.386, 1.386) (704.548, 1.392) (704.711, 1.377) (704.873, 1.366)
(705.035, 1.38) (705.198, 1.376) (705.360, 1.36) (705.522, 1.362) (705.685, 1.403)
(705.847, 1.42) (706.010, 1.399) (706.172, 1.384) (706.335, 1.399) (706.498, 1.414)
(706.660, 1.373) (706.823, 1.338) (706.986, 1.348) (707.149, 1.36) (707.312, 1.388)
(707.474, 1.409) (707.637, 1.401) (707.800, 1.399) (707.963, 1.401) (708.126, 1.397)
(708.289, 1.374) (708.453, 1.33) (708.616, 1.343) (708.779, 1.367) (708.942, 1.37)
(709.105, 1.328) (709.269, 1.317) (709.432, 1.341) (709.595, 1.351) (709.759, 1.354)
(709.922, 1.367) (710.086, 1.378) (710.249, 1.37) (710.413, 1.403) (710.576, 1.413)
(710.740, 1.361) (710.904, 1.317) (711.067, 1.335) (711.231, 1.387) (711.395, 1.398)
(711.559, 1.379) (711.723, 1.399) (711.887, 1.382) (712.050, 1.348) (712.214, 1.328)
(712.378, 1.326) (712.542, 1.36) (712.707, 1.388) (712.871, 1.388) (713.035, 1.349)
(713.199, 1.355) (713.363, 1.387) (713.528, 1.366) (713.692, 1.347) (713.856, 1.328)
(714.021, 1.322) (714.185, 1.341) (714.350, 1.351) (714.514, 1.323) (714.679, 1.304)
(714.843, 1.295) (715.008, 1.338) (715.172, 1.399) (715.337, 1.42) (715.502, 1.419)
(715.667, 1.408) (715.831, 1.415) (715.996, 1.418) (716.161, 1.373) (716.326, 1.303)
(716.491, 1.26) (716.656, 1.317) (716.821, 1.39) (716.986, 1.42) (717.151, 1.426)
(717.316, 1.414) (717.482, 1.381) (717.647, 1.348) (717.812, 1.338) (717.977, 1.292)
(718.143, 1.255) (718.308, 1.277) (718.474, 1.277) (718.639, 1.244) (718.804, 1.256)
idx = -0.0020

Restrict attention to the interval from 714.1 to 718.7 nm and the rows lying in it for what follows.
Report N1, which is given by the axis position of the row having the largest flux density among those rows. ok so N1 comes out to 717.151 nm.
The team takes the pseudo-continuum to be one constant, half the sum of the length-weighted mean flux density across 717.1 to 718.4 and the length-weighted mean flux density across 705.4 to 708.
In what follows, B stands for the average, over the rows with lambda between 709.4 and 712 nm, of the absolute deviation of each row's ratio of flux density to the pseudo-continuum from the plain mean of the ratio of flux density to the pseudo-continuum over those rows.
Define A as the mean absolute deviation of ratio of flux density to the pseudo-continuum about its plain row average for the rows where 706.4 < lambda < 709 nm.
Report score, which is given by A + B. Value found 0.0321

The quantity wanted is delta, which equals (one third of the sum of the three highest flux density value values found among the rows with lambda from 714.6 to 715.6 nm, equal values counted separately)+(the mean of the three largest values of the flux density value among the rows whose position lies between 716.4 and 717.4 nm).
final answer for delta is 2.83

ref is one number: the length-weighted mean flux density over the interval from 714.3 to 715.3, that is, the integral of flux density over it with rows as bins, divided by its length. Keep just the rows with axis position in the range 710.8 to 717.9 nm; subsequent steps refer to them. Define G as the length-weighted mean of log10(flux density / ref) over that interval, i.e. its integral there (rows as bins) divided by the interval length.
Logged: 0.007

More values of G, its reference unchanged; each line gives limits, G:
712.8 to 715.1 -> 0.001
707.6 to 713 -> 0.009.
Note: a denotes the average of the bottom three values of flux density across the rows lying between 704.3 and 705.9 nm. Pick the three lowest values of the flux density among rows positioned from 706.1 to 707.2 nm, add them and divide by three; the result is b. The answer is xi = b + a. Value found 2.71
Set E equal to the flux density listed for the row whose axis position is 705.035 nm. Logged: 1.38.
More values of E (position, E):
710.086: 1.378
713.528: 1.366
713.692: 1.347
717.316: 1.414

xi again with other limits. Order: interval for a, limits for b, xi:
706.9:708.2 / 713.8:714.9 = 2.67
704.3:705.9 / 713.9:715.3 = 2.67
